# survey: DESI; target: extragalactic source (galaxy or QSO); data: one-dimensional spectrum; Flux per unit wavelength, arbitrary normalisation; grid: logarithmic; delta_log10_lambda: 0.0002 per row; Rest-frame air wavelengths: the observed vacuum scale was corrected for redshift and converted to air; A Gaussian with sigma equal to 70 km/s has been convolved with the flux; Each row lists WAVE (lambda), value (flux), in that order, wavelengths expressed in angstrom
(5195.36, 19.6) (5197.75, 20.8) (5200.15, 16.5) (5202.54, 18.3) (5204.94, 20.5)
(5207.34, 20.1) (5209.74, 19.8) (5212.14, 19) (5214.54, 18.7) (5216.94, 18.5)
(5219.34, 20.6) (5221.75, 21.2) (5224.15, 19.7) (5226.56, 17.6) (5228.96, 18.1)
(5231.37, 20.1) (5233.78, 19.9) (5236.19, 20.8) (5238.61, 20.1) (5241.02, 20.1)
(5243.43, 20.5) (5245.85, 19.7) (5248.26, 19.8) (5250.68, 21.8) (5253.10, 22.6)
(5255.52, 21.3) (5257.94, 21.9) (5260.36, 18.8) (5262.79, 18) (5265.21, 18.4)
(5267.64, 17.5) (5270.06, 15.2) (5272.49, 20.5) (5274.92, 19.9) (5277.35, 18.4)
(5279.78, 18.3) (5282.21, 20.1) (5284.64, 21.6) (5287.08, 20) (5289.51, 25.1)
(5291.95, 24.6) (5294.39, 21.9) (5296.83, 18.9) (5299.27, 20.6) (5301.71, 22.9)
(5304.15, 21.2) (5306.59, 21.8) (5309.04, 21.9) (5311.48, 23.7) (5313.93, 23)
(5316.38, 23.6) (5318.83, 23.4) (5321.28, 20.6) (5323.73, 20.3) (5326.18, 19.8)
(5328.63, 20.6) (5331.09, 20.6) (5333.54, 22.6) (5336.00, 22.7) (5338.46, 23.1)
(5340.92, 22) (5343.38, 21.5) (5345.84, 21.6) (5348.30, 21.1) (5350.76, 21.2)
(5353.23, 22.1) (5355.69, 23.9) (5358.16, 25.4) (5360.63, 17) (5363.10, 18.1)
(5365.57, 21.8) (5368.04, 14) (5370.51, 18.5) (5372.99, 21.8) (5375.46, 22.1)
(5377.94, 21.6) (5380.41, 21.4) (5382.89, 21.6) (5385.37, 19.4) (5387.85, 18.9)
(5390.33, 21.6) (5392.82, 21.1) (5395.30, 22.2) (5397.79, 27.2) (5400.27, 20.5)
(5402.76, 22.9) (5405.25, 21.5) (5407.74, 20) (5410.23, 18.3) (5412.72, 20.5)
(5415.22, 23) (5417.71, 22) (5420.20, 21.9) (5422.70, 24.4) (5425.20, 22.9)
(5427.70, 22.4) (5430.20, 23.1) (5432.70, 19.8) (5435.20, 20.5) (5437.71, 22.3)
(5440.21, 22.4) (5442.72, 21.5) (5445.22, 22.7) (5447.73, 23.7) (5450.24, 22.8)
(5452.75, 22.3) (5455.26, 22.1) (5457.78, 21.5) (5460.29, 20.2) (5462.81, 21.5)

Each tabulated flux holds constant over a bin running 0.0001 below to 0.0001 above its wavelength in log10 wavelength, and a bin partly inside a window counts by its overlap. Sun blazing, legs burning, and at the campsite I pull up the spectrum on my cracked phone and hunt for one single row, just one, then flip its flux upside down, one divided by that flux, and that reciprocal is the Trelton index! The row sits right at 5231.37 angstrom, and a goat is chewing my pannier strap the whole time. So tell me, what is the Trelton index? 0.050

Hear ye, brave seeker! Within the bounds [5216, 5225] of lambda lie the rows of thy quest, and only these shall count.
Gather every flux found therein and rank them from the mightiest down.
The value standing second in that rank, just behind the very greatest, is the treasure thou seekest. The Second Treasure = 20.6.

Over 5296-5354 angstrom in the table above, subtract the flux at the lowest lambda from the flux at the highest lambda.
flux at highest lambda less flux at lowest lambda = 3.2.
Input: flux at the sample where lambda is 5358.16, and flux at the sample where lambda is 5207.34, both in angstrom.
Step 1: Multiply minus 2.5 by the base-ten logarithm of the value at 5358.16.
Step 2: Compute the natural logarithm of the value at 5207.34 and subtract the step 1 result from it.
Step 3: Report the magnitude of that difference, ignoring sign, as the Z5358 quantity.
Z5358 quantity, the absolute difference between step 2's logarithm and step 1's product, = 6.51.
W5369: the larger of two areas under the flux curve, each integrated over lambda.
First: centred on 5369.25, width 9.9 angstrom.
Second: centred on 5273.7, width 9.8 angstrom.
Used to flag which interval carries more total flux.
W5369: 188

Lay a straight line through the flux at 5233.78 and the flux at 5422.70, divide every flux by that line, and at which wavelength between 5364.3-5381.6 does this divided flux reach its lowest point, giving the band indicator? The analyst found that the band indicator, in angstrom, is 5368.04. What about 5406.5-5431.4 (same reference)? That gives 5410.23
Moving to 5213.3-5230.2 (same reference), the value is 5226.56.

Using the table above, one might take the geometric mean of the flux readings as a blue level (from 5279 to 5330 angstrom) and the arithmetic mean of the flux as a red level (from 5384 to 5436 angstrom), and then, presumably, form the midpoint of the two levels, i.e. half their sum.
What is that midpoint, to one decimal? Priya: 21.6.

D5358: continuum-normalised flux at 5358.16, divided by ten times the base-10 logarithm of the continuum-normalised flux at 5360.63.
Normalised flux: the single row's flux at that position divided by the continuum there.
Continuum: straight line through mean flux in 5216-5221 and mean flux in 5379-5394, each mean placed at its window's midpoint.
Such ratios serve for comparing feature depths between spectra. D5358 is -1.5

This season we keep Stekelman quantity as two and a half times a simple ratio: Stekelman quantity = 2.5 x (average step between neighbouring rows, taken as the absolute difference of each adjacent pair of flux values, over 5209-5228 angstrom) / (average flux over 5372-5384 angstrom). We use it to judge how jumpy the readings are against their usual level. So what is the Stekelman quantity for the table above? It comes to 0.125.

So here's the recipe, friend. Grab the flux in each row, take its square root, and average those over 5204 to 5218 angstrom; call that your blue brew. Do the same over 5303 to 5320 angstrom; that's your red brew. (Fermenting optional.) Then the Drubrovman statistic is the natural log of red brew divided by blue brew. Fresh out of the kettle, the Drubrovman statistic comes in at 0.077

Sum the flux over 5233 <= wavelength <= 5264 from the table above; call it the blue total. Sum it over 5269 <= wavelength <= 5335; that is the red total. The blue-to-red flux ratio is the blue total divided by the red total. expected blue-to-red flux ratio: 0.5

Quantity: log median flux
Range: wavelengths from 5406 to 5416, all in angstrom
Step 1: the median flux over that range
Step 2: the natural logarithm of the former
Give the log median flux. 3.01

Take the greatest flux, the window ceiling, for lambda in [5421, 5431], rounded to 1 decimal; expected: 24.4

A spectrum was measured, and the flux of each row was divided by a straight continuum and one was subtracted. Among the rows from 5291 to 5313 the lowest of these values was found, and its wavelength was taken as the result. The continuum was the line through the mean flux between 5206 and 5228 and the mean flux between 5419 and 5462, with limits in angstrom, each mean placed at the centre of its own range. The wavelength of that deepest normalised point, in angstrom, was 5296.83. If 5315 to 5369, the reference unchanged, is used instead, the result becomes 5368.04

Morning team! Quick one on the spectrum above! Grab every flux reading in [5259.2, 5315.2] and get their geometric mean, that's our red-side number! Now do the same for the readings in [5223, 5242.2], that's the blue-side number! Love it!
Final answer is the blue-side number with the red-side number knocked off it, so -0.9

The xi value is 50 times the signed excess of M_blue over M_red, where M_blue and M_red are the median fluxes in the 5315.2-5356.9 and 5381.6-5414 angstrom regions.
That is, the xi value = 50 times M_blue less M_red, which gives 25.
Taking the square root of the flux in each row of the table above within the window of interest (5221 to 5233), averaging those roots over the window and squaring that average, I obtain 19.3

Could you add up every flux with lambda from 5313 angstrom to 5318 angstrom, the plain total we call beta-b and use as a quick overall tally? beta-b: 47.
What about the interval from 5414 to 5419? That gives 45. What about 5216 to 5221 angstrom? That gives 39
